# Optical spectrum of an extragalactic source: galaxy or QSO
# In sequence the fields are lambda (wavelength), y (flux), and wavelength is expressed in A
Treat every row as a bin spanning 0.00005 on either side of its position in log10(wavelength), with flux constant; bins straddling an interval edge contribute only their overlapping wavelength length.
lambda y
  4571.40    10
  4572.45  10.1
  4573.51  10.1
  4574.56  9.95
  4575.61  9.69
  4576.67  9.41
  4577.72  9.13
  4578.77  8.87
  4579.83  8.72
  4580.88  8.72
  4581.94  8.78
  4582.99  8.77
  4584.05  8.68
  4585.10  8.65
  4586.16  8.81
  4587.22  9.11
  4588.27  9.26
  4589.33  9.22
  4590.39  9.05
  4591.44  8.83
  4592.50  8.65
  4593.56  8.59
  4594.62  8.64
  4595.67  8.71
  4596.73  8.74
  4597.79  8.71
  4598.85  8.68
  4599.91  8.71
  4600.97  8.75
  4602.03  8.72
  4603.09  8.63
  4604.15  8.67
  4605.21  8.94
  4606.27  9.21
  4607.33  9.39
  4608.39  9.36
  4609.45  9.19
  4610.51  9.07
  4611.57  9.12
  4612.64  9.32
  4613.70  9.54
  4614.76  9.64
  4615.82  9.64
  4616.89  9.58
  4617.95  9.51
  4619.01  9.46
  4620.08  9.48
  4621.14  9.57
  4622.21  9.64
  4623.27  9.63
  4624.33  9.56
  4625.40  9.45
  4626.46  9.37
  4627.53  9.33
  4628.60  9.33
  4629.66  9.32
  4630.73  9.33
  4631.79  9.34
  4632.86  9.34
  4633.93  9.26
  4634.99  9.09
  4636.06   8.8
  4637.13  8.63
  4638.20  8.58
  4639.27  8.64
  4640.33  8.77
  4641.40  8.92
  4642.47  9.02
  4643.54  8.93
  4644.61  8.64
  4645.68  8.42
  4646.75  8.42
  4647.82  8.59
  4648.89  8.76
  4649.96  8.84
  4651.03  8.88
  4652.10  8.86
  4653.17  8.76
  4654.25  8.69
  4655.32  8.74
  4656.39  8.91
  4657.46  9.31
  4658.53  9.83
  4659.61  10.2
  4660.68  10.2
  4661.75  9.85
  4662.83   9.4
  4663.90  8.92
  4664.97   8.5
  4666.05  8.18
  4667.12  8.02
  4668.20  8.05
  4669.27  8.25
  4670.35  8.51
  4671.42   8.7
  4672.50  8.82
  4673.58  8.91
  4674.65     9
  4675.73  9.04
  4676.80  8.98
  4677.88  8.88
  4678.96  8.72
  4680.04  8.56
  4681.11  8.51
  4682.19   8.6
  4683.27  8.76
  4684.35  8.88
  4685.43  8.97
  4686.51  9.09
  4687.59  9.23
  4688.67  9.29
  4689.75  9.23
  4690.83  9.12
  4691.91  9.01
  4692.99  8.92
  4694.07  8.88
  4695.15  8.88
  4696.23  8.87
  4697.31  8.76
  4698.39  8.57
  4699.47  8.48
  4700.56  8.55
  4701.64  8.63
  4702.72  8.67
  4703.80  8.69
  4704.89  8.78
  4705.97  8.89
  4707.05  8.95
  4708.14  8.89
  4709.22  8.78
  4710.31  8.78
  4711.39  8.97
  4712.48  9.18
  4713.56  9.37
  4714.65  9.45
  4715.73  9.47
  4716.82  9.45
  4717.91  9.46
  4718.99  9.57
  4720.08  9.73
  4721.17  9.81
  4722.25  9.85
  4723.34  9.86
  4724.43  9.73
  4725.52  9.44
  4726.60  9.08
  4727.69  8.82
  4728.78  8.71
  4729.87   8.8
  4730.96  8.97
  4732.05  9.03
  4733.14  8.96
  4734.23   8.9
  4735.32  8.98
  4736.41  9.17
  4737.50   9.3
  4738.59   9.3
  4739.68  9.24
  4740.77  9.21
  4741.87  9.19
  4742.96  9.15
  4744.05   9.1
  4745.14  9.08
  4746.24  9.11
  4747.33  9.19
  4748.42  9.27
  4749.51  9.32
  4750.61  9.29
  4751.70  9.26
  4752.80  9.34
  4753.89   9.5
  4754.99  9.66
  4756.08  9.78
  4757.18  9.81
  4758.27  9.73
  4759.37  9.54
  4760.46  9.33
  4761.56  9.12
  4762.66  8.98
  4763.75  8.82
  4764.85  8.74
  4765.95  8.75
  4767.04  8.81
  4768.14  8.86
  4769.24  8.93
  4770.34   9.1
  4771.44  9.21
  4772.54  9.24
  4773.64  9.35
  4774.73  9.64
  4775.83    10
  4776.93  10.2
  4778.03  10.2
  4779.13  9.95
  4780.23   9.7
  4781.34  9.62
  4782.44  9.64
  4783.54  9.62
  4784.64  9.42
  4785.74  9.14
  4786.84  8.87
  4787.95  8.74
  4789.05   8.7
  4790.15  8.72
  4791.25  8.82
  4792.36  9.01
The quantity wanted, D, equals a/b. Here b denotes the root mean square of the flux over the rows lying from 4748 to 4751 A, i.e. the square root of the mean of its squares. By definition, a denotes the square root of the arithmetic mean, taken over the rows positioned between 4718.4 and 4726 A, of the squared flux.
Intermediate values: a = 9.71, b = 9.3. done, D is 1.045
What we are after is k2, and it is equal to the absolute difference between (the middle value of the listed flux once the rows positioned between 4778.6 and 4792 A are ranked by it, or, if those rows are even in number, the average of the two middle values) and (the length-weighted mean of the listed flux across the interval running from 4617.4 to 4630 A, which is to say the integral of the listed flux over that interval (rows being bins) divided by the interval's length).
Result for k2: 0.20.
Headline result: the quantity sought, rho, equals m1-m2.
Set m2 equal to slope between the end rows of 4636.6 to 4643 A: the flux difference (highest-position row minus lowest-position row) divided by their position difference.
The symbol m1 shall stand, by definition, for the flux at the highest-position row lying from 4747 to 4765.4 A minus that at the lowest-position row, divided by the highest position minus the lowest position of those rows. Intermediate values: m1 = -0.03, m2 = 0.07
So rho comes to -0.10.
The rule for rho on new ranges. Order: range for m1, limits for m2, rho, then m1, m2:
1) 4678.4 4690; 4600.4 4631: 0.03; 0.05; 0.02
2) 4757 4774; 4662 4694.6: -0.01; -0.03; -0.02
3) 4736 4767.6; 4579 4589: -0.08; -0.01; 0.06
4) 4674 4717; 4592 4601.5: 0.00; 0.01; 0.01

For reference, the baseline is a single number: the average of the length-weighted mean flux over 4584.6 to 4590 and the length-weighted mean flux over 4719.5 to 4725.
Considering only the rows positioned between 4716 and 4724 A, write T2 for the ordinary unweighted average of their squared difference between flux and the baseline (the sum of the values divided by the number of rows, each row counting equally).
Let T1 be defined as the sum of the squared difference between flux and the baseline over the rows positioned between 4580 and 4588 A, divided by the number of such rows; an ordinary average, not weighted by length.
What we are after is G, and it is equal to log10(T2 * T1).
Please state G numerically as -1.4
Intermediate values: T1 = 0.38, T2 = 0.11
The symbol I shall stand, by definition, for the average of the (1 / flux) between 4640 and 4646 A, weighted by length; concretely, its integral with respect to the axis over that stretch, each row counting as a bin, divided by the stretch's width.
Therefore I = 0.114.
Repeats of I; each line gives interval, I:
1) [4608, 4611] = 0.109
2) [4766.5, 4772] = 0.111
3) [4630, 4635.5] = 0.108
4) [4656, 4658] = 0.110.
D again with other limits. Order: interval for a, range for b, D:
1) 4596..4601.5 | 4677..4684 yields 1.005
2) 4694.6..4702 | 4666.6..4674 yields 1.024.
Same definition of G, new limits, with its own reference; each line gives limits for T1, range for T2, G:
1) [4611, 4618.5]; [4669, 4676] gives -1.7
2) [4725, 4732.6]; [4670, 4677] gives -1.1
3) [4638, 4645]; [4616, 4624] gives -1.9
